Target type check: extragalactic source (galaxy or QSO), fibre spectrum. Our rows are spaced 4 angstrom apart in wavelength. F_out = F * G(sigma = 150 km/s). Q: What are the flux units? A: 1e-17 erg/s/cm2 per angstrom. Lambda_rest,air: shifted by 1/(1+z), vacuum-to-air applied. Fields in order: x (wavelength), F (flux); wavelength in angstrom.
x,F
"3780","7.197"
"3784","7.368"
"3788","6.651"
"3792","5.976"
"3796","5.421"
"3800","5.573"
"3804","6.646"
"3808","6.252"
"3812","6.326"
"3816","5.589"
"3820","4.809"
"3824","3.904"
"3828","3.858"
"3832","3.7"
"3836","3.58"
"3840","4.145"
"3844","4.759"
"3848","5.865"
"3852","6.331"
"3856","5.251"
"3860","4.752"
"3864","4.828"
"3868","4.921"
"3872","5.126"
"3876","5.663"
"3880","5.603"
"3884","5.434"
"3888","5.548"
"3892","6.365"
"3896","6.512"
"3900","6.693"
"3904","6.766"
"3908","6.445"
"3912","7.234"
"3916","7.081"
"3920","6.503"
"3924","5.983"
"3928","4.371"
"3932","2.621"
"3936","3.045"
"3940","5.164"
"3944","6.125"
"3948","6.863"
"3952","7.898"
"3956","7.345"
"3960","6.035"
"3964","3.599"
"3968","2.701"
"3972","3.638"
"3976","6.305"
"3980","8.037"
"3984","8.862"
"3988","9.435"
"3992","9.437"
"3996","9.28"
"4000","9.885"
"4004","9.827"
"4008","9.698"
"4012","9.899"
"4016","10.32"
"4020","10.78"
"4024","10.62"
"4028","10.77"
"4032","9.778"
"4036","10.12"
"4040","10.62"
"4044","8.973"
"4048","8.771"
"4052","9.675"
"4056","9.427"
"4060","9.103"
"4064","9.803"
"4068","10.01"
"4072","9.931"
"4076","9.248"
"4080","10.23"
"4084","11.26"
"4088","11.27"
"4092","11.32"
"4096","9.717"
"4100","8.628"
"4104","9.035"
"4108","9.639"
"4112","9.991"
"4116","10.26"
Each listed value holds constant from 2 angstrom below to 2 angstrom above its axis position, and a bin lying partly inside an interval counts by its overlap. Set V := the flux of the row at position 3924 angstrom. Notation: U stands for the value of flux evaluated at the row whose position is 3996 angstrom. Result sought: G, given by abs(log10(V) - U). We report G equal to 9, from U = 9.28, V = 5.983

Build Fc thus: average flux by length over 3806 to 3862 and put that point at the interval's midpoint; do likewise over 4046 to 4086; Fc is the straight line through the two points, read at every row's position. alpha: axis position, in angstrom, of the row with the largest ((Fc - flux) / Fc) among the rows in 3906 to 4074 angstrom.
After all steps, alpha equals 3968 angstrom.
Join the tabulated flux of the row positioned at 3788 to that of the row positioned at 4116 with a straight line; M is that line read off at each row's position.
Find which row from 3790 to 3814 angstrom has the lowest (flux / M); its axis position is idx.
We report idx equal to 3796 angstrom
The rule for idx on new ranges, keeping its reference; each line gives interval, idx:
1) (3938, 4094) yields 3968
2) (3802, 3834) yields 3832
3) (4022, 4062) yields 4048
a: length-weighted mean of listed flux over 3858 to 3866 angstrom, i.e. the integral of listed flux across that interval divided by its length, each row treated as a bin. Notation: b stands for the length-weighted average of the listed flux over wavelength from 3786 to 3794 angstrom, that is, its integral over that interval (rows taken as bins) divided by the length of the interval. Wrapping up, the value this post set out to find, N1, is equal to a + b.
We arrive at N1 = 11.1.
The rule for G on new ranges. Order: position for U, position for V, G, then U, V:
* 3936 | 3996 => 2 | 3.045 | 9.28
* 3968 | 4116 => 2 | 2.701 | 10.26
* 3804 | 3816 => 6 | 6.646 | 5.589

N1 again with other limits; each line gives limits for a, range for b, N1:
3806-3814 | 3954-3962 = 13.0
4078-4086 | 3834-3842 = 14.6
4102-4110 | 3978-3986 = 17.8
